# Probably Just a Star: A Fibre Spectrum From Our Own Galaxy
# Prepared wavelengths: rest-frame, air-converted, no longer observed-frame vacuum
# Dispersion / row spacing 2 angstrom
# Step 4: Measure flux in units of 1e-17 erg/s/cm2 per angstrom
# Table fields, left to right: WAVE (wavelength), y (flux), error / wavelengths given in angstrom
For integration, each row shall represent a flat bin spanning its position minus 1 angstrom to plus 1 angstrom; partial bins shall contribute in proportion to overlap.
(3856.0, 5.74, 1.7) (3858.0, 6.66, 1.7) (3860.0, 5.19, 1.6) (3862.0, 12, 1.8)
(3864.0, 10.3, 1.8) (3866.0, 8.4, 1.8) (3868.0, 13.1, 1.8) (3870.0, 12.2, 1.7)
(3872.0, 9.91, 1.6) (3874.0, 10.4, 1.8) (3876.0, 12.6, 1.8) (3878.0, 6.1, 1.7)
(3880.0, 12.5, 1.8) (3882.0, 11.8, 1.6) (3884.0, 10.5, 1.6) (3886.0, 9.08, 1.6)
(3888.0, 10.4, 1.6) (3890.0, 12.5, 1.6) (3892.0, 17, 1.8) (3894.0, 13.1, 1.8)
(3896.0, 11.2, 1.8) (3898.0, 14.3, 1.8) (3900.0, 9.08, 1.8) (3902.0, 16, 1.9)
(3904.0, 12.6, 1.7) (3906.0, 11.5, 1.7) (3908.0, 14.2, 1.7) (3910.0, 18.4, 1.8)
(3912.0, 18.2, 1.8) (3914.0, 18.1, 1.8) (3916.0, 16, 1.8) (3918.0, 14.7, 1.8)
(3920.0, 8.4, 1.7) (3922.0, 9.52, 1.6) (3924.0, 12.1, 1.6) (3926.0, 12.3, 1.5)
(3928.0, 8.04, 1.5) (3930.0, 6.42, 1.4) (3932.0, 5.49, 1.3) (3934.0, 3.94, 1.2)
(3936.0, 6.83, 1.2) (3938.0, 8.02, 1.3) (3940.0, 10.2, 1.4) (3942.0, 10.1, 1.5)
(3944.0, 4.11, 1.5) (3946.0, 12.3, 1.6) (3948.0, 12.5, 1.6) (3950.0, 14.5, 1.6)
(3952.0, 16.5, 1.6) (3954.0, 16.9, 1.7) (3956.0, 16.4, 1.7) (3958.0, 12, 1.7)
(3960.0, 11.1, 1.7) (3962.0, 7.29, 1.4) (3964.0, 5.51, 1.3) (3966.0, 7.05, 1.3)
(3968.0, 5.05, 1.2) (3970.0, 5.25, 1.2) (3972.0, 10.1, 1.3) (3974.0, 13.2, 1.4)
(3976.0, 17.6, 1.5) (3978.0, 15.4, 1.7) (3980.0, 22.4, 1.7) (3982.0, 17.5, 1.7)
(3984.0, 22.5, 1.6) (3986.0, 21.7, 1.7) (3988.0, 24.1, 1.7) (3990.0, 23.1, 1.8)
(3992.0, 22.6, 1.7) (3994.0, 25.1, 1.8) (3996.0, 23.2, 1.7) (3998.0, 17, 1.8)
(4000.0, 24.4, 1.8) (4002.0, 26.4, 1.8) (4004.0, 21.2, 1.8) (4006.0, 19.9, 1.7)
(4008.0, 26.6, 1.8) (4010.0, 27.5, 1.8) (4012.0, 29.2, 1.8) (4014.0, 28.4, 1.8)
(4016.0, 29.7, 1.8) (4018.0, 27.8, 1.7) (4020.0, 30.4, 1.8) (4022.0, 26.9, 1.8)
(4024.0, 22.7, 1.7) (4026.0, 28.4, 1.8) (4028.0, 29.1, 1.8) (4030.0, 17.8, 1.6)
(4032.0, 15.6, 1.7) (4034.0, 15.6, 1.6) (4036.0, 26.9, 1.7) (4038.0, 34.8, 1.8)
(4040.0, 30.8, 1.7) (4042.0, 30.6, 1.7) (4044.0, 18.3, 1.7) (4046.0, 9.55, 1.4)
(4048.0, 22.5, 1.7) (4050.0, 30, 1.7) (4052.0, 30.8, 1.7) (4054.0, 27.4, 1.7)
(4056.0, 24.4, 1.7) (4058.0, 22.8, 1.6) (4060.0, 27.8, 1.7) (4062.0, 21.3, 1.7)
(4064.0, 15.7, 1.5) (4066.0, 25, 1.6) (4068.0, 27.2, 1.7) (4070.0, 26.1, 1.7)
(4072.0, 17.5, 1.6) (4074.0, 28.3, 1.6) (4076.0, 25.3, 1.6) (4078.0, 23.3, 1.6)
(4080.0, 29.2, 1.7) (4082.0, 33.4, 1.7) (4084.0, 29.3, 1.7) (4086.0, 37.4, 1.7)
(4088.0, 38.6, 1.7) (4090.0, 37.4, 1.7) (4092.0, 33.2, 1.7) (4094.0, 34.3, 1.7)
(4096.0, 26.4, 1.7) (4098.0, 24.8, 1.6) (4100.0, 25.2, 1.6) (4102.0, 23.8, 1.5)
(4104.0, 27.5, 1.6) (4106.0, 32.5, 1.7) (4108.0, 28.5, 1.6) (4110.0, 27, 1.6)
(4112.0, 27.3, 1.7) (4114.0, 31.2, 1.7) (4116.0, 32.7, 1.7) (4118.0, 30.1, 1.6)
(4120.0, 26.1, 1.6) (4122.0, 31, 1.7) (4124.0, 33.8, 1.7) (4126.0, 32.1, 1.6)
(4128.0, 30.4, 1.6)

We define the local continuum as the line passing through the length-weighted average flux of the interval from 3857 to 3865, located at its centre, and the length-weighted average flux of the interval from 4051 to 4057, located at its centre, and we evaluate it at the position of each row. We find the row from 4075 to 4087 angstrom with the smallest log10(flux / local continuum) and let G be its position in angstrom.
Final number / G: 4078.0 angstrom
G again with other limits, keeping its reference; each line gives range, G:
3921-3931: 3930.0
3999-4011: 4006.0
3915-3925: 3920.0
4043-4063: 4046.0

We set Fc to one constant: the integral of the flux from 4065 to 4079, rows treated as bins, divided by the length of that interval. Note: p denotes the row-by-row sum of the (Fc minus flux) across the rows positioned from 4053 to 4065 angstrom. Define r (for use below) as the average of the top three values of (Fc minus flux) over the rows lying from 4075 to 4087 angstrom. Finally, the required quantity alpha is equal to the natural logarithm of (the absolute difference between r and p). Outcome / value 2.29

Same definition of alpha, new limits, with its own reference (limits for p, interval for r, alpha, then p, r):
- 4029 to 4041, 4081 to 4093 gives 2.63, 7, -7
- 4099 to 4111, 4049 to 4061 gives 2.79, -16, 0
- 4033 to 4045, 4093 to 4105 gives 2.20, -9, 0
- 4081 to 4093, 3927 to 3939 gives 4.39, -61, 19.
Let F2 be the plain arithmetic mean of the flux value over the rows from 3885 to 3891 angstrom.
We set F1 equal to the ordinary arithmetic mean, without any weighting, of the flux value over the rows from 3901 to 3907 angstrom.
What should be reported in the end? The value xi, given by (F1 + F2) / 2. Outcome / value 12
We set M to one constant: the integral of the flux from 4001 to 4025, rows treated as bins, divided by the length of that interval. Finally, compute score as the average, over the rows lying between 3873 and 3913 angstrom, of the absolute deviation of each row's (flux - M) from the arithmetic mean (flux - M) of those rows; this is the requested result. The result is 2.3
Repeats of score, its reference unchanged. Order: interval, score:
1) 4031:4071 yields 5.2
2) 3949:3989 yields 5.0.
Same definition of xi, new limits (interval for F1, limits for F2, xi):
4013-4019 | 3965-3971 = 17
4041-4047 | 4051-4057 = 24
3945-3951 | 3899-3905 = 13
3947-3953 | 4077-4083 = 22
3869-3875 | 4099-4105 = 18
